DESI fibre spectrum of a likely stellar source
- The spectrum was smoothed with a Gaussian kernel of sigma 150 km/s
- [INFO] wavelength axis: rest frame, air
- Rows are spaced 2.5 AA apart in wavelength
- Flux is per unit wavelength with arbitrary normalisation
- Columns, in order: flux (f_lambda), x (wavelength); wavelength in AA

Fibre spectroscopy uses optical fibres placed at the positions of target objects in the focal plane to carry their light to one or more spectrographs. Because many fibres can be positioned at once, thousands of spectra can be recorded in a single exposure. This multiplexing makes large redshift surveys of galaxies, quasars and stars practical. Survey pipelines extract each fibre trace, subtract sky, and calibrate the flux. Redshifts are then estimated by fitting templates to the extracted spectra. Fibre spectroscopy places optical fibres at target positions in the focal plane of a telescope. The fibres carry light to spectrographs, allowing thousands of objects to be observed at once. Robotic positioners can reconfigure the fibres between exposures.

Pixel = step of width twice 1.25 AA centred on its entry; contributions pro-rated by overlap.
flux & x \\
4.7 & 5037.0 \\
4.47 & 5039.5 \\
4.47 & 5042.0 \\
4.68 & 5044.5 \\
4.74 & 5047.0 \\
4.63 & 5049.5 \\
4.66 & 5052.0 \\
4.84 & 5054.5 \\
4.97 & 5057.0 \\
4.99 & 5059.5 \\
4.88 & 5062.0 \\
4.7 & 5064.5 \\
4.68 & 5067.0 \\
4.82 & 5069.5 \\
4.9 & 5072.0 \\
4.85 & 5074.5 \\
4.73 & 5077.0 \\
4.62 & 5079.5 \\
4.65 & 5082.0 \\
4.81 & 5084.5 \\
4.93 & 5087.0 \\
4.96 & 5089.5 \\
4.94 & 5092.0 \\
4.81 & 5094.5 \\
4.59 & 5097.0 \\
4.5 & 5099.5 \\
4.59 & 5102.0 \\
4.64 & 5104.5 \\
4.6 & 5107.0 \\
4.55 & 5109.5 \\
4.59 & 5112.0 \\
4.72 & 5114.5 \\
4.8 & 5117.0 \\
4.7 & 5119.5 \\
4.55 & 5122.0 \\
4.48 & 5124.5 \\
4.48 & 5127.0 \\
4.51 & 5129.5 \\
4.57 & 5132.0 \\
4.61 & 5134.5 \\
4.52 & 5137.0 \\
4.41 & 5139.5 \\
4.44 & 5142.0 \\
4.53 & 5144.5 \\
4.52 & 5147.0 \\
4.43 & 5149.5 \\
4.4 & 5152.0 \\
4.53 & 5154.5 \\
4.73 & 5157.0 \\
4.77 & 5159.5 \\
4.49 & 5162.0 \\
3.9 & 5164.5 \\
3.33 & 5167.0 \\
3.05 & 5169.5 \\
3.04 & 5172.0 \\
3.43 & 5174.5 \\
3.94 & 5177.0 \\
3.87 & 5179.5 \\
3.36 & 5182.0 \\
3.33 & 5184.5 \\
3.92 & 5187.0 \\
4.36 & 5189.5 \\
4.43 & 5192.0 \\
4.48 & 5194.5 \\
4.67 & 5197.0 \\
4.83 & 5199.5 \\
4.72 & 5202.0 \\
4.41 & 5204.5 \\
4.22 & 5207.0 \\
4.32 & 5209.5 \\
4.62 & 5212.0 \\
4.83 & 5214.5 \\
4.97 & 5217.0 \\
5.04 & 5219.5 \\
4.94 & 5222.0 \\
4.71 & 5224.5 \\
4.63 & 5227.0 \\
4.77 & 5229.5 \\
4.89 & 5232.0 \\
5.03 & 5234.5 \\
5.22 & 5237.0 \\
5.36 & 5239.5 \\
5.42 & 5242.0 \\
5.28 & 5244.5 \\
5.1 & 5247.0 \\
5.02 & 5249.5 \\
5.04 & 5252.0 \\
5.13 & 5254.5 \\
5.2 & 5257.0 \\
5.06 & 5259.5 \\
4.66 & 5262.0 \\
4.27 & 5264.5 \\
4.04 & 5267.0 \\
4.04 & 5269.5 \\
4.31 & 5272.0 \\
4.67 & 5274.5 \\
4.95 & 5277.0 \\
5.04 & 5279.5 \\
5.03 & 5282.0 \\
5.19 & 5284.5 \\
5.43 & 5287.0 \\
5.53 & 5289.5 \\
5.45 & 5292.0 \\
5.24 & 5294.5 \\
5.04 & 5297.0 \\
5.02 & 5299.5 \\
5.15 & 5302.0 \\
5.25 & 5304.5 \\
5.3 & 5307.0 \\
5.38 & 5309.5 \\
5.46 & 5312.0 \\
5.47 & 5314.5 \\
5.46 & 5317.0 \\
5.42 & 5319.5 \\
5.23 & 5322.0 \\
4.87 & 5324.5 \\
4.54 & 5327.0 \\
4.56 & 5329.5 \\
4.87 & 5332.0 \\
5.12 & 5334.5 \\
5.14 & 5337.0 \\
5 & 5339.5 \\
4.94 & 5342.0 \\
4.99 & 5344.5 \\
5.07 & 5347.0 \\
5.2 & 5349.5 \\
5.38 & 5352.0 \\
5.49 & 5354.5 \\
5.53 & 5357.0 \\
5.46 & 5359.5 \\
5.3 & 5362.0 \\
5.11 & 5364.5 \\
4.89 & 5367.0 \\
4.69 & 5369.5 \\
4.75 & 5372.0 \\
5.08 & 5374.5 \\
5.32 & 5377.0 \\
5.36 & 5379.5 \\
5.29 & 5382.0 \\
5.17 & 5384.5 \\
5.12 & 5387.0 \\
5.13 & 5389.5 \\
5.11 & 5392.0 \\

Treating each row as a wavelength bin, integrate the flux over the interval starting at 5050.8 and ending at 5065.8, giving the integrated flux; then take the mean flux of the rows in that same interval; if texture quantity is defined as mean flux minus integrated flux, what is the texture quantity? -68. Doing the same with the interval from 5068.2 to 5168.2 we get -454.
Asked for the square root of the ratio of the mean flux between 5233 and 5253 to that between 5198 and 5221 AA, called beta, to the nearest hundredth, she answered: 1.05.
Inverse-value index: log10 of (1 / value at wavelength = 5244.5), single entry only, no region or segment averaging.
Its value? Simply -0.723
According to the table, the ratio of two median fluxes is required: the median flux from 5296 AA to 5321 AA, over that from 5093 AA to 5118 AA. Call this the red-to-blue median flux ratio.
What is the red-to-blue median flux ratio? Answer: 1.16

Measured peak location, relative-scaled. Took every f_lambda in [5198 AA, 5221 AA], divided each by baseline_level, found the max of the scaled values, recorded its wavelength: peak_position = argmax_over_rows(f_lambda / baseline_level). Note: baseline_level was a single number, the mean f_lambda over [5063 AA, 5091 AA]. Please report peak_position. 5219.5 AA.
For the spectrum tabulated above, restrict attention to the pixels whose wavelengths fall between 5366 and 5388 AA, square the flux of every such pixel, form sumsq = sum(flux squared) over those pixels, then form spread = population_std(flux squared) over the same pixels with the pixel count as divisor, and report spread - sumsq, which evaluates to -230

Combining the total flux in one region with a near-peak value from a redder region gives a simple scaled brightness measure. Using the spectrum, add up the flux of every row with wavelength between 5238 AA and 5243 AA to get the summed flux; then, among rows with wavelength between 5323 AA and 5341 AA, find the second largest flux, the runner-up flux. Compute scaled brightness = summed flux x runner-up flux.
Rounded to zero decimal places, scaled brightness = 55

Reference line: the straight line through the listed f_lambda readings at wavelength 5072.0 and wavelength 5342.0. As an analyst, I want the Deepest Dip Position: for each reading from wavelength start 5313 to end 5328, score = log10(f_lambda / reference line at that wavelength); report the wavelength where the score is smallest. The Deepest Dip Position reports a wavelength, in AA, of 5327.0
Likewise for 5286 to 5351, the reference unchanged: 5327.0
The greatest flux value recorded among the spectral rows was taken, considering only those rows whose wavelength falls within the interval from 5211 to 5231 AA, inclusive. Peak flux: 5.04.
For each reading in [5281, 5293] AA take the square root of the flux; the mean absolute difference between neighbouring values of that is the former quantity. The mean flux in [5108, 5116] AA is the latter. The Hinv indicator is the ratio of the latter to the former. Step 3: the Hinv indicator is 147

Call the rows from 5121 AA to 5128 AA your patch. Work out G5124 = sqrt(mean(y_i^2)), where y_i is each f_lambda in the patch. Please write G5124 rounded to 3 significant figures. 4.50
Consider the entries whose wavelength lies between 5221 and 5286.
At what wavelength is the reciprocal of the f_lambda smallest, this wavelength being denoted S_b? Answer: 5242.0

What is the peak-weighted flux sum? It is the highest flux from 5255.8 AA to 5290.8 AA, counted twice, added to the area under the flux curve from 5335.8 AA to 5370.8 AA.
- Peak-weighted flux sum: 192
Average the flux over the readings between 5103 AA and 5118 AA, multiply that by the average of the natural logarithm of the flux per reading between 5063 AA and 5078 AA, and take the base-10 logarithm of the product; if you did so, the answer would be 0.86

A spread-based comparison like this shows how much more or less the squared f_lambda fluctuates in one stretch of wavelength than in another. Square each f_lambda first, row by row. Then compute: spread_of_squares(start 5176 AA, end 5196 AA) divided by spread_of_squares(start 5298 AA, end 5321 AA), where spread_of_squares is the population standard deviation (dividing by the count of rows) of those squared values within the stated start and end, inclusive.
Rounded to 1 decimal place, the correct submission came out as 2.1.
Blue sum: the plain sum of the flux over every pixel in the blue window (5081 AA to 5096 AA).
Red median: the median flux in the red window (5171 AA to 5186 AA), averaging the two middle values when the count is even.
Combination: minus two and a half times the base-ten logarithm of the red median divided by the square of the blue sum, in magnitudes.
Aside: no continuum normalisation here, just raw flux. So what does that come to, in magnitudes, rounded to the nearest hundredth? 5.99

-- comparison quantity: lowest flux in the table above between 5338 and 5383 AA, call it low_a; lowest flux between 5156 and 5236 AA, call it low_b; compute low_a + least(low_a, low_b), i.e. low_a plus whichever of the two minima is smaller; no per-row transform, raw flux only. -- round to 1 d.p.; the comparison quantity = 7.7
